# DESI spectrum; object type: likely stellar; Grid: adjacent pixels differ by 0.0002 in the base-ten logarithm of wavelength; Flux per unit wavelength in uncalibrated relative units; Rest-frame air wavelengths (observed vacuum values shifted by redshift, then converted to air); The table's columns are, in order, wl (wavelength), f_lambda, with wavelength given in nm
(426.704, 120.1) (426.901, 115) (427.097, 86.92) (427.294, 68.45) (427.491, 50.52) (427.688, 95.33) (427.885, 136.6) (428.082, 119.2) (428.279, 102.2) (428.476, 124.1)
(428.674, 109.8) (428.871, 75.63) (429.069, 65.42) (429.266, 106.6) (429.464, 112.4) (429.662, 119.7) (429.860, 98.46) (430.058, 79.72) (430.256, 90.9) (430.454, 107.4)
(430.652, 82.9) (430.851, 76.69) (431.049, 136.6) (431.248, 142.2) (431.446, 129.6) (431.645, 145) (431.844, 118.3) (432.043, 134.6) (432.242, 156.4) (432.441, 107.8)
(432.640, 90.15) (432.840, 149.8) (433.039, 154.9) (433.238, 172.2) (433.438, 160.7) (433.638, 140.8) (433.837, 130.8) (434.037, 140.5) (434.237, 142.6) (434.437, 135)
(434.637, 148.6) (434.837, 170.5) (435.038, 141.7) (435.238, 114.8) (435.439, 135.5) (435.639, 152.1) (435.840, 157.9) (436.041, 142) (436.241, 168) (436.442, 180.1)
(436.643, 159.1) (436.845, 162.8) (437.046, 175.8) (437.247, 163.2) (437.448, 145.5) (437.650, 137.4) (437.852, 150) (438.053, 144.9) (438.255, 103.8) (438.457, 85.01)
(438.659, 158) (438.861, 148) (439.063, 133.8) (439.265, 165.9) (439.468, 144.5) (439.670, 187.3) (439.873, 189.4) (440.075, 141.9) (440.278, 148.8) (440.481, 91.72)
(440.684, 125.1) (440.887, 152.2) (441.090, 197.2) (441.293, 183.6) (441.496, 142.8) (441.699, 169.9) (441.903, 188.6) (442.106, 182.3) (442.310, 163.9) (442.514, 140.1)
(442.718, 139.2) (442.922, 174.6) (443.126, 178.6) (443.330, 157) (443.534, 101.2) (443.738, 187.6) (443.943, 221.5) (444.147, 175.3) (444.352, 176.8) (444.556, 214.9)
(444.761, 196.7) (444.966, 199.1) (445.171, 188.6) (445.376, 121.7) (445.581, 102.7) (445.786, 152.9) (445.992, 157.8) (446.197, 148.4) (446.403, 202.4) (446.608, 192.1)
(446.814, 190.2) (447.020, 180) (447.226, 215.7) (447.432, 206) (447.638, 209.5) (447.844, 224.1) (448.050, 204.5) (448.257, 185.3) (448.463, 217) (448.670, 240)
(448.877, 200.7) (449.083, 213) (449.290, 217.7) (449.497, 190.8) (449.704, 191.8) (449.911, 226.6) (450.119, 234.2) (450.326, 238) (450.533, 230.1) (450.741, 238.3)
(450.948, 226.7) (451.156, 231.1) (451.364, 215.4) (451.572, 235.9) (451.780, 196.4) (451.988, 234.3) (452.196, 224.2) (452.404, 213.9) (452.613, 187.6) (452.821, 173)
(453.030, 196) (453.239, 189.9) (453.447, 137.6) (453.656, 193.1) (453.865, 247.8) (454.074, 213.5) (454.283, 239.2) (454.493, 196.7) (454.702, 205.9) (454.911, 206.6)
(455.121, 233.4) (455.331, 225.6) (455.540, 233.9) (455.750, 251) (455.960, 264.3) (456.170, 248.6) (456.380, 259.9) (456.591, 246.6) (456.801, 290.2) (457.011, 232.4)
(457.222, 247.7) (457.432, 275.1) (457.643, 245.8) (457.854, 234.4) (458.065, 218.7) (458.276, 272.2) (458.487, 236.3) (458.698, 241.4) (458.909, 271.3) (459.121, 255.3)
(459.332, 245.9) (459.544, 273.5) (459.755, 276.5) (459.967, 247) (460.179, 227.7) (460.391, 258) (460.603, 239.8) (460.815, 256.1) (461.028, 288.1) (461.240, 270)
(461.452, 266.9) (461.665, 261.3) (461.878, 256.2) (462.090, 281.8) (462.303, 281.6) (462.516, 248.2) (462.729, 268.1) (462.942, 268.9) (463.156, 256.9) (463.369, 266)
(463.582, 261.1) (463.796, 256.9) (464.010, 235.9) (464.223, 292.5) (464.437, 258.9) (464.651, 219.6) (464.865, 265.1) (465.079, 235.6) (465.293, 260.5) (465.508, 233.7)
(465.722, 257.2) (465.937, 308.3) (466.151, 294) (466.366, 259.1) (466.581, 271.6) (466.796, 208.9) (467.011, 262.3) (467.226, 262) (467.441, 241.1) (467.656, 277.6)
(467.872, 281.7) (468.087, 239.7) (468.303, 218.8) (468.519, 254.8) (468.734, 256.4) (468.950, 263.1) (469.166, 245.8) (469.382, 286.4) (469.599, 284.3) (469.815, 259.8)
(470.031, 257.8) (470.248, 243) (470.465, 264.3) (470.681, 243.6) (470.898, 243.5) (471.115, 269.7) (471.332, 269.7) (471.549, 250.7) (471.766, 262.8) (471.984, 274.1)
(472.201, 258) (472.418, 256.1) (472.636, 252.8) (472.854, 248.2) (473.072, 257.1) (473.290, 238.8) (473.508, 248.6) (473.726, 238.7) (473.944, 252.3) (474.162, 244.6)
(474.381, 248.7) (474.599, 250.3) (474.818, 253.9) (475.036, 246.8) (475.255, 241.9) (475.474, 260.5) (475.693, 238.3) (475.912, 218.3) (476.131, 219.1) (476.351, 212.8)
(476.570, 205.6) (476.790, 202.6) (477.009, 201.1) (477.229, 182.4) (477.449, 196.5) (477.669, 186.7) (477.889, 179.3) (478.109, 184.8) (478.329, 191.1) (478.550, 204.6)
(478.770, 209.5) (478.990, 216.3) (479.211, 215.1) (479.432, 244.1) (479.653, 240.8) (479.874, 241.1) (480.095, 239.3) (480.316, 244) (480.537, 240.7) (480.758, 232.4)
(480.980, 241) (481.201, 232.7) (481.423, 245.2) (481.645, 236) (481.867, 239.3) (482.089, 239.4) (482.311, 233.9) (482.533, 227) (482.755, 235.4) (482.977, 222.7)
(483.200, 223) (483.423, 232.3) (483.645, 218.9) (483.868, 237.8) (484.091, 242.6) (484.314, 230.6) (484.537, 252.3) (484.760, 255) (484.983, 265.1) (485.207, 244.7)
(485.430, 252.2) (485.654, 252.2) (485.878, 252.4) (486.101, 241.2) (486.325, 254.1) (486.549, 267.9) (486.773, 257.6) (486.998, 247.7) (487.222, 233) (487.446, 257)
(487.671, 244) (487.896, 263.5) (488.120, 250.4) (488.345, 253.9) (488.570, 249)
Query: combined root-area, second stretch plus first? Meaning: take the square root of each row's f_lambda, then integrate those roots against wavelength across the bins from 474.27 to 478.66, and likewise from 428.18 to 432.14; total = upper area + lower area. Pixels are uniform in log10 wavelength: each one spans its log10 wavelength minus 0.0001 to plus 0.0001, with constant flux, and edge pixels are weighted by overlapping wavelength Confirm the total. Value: 105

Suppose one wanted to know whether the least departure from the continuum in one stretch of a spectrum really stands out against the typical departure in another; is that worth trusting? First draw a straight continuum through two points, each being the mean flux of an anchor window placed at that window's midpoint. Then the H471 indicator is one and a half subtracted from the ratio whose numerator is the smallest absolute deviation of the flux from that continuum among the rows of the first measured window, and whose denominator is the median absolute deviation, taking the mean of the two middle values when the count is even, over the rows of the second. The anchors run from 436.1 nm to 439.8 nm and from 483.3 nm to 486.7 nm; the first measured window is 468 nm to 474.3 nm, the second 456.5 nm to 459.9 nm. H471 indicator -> -1.39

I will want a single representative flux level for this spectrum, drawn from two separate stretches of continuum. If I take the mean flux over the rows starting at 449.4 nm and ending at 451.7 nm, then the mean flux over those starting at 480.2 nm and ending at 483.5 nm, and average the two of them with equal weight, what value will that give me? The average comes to 229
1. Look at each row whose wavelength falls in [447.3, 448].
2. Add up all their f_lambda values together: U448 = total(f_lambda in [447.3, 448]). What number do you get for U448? 640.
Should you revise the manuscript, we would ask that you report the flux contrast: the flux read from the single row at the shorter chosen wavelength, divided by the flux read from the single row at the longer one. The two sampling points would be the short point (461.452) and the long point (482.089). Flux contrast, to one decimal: 1.1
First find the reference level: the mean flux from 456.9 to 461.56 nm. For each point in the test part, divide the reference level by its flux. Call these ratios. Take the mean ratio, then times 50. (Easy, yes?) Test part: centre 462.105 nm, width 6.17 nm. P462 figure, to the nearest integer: 49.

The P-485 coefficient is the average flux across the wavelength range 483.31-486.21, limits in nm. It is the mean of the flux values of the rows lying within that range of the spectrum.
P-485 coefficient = 244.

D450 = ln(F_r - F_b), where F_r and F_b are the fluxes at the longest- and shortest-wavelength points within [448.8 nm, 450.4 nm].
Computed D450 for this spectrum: 3.6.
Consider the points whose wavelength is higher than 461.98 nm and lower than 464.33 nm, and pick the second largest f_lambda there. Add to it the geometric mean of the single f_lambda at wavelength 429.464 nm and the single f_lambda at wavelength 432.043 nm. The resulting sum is 405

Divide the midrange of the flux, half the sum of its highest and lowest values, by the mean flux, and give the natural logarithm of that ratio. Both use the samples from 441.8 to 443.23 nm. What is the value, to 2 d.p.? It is -0.02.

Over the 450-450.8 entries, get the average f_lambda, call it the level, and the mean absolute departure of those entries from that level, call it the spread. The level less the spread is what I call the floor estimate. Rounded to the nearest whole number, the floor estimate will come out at 232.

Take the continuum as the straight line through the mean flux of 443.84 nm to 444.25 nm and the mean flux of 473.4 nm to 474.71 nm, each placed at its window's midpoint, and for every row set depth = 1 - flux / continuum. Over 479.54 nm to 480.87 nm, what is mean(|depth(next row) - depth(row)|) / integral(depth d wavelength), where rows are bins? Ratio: 0.16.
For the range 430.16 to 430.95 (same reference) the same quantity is 0.23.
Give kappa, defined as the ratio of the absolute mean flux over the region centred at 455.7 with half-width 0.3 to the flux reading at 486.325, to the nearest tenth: 1.0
